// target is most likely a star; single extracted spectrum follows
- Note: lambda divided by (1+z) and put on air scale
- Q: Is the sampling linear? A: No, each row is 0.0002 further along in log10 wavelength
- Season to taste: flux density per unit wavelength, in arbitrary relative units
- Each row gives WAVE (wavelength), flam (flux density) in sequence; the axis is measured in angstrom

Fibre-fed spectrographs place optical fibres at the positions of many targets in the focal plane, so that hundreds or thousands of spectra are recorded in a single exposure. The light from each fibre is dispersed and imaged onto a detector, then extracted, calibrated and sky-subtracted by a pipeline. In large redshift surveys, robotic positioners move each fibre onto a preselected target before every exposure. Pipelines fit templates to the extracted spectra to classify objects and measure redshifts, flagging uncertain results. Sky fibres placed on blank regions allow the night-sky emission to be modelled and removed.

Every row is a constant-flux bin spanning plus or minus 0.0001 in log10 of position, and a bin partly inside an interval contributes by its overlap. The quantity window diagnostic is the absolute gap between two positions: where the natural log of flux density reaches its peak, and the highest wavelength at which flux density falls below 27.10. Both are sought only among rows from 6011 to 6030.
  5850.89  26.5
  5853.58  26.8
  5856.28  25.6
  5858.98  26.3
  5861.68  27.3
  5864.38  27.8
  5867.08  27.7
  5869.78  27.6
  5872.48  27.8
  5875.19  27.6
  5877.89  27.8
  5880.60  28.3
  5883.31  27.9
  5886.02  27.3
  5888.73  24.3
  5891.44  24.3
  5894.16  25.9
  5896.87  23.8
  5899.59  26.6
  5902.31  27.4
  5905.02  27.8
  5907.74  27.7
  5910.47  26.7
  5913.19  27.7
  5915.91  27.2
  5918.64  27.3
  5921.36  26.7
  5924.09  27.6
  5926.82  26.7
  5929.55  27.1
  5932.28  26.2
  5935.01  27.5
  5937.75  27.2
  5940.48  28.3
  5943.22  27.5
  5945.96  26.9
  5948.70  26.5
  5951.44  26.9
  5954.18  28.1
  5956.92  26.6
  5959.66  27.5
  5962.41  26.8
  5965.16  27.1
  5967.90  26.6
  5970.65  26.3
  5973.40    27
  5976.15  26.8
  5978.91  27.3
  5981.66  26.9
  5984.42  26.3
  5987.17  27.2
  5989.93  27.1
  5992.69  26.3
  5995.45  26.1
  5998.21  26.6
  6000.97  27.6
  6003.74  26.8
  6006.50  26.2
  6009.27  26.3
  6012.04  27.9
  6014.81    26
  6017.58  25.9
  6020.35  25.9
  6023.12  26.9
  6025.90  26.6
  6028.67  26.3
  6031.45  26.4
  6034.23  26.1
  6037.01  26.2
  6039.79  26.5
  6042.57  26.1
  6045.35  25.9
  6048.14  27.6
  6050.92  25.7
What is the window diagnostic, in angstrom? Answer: 16.6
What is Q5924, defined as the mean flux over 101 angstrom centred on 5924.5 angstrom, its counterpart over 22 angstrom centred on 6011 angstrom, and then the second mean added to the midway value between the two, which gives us 53.3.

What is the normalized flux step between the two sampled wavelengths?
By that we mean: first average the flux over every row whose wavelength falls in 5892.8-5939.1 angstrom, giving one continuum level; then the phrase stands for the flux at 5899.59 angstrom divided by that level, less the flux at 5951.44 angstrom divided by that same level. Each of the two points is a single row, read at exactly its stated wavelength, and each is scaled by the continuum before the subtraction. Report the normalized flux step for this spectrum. -0.01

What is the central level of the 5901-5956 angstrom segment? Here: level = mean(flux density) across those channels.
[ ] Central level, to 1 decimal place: 27.2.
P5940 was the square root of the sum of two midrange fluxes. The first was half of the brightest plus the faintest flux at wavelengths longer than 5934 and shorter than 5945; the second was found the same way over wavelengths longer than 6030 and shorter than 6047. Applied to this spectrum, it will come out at 7.35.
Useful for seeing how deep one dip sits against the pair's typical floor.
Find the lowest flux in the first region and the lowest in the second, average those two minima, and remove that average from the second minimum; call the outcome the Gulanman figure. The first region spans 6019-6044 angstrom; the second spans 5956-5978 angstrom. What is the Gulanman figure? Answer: 0.2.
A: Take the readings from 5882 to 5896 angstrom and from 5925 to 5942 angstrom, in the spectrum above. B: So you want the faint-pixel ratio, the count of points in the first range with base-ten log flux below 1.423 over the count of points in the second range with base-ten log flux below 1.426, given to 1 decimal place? 3.0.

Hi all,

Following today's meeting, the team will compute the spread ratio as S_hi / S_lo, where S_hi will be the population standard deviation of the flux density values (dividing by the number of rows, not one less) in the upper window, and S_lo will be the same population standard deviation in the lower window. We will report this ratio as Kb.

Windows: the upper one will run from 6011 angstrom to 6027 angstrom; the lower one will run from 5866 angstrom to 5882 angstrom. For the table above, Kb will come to 3.0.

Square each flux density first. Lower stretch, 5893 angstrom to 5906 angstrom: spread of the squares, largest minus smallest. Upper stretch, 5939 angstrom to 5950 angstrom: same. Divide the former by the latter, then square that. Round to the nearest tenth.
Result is 4.4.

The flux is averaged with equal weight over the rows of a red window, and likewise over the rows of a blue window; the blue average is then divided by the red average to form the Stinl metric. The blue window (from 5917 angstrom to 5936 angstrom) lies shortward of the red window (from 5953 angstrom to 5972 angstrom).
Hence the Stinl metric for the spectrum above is 1.00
